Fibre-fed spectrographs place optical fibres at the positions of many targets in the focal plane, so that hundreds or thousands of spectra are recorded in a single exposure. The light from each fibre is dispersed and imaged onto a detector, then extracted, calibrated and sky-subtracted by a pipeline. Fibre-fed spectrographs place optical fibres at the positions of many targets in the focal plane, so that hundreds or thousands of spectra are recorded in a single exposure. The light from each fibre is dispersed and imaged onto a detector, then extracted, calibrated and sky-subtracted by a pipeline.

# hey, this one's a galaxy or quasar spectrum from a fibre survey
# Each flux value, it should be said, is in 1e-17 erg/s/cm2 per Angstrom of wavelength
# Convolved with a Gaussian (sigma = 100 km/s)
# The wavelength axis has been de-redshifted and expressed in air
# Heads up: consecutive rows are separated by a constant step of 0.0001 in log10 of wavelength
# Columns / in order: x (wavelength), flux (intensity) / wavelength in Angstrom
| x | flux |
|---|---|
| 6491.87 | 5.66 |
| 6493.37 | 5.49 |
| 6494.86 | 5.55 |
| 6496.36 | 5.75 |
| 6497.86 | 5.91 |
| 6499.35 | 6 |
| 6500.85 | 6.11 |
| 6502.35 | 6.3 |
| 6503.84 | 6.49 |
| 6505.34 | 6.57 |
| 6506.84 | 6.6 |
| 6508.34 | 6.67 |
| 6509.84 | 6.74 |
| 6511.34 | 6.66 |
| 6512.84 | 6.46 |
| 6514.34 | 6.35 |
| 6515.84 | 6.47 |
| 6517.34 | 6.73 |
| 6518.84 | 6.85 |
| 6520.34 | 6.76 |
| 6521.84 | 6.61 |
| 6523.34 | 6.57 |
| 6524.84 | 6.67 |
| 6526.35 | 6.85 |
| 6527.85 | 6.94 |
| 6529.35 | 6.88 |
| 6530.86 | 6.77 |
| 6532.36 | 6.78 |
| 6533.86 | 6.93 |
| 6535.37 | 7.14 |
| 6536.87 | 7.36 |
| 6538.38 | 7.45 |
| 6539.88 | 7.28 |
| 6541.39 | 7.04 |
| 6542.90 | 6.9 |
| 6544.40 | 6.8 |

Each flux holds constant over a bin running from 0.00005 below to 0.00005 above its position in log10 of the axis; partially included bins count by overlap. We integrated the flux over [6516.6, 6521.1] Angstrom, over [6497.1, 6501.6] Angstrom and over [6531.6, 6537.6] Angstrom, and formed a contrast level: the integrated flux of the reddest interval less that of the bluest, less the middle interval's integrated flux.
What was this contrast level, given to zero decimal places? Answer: -15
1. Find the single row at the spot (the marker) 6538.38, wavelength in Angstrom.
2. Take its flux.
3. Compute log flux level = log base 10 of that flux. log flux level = 0.872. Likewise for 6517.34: 0.828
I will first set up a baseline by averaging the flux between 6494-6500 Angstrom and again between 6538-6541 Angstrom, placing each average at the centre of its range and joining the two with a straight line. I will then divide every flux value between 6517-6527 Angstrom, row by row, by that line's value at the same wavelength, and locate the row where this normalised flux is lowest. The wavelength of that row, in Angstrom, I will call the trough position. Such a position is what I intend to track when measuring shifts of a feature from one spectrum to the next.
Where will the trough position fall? 6523.34 Angstrom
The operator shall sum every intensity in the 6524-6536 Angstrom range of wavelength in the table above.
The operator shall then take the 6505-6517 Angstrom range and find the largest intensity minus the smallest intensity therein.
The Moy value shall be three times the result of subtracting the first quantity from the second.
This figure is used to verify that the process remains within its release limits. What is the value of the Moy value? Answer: -164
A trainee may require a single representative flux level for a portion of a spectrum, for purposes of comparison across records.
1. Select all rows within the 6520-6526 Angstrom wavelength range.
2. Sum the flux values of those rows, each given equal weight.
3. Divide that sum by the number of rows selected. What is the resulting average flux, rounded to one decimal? 6.7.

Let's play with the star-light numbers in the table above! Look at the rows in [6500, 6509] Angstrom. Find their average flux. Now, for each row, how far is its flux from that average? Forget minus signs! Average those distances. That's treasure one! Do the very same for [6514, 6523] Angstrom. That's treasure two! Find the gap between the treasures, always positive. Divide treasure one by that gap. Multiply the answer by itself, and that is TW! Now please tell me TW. 108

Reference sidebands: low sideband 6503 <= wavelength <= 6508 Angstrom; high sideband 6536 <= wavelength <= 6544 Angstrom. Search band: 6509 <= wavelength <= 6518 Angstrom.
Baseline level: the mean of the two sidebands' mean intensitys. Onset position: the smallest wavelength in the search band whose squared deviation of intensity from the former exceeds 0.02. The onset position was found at 6511.34 Angstrom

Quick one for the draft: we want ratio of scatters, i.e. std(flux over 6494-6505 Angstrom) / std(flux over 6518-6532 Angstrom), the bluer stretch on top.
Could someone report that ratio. 2.5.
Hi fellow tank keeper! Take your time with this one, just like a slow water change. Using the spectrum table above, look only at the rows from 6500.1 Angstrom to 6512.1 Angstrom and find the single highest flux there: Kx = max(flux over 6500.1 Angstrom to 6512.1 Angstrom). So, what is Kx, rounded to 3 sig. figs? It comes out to 6.74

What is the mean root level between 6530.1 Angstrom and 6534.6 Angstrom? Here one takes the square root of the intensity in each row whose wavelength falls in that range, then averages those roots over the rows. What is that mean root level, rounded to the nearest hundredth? 2.61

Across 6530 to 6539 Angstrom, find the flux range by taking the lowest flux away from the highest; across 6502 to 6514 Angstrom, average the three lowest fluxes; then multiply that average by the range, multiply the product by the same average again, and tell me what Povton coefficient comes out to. 28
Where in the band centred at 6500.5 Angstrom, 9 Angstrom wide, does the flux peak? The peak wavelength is 6503.84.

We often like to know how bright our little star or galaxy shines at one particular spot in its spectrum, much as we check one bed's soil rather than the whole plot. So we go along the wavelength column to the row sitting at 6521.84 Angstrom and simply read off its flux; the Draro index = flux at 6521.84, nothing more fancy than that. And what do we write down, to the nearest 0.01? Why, 6.61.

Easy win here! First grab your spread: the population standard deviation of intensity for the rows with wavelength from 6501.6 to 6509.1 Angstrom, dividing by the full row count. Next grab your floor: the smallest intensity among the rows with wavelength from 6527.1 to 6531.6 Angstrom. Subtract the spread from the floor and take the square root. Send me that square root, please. 2.58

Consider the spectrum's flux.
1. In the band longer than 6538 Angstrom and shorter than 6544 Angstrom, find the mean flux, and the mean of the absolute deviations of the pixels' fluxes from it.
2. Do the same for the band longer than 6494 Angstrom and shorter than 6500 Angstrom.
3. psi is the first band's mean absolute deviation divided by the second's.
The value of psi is 1.3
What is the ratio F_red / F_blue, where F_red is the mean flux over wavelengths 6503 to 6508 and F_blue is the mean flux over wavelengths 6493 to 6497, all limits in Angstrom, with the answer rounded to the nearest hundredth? 1.17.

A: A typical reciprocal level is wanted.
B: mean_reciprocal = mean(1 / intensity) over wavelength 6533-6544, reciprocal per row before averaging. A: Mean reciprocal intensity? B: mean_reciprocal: 0.140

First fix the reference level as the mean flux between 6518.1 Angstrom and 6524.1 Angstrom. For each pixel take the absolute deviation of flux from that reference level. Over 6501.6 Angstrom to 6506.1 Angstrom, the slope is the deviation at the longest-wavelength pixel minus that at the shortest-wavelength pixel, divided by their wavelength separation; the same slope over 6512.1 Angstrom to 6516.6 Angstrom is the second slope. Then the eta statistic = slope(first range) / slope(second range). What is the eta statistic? 27.1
